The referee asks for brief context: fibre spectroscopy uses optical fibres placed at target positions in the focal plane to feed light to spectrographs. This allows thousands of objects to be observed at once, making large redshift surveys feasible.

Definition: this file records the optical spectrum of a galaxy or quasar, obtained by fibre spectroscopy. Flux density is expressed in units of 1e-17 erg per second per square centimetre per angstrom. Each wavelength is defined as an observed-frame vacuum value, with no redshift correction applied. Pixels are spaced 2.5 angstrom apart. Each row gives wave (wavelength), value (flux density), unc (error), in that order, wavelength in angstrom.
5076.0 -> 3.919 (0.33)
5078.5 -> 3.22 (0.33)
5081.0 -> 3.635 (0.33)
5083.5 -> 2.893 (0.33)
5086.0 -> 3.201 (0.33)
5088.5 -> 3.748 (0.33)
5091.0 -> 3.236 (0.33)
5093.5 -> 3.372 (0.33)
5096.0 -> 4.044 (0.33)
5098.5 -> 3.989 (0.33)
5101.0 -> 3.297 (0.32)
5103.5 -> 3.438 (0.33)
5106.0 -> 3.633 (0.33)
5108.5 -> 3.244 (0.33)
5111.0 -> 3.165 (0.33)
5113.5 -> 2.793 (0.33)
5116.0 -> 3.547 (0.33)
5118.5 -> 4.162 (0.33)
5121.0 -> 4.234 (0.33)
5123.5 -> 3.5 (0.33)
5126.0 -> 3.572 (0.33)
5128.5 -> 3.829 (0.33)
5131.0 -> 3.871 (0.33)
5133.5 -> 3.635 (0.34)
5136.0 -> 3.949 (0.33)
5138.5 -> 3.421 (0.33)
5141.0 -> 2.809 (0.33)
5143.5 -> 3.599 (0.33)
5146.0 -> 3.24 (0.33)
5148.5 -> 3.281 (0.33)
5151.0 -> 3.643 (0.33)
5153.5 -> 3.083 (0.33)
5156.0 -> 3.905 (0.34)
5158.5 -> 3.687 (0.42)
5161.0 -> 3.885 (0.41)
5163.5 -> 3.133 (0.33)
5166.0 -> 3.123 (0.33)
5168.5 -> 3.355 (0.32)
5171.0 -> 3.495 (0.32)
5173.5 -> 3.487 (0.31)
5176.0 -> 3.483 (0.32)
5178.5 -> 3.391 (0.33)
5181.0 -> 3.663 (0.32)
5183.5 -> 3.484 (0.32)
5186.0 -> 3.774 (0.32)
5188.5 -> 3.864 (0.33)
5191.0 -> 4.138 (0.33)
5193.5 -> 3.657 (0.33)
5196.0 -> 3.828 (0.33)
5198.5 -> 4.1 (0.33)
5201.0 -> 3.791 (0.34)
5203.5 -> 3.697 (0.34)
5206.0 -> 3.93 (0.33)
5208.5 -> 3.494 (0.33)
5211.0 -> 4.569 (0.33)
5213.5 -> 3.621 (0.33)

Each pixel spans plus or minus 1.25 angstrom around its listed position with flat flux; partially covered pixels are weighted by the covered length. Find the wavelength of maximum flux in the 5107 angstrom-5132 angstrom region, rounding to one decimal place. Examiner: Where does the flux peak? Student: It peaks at 5121.0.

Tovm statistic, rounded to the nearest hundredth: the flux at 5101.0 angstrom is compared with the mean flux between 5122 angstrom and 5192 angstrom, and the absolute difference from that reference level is 0.25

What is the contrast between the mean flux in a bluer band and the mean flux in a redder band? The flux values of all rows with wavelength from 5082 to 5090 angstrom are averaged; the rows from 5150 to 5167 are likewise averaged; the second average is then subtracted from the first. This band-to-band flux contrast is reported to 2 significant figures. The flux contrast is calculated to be -0.21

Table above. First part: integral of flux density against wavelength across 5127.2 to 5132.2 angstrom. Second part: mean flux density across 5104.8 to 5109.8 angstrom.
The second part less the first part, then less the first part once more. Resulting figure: -35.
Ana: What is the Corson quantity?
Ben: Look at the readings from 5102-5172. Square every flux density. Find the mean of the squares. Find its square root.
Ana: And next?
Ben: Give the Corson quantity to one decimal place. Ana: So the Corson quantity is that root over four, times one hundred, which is 88.2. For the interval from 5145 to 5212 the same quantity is 91.3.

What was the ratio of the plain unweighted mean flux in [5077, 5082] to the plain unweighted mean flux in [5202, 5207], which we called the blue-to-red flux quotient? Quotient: 0.90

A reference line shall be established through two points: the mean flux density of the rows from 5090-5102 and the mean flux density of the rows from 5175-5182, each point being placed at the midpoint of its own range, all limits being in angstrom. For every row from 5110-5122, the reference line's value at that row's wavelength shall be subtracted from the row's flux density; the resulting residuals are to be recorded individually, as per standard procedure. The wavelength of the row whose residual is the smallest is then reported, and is 5113.5 angstrom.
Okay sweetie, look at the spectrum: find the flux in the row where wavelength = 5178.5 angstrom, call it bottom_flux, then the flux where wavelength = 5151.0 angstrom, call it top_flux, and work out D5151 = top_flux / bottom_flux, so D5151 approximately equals 1.07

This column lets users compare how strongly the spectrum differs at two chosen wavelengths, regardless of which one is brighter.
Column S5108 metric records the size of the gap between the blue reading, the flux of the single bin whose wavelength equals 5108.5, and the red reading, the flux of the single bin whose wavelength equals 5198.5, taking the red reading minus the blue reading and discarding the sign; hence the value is 0.9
